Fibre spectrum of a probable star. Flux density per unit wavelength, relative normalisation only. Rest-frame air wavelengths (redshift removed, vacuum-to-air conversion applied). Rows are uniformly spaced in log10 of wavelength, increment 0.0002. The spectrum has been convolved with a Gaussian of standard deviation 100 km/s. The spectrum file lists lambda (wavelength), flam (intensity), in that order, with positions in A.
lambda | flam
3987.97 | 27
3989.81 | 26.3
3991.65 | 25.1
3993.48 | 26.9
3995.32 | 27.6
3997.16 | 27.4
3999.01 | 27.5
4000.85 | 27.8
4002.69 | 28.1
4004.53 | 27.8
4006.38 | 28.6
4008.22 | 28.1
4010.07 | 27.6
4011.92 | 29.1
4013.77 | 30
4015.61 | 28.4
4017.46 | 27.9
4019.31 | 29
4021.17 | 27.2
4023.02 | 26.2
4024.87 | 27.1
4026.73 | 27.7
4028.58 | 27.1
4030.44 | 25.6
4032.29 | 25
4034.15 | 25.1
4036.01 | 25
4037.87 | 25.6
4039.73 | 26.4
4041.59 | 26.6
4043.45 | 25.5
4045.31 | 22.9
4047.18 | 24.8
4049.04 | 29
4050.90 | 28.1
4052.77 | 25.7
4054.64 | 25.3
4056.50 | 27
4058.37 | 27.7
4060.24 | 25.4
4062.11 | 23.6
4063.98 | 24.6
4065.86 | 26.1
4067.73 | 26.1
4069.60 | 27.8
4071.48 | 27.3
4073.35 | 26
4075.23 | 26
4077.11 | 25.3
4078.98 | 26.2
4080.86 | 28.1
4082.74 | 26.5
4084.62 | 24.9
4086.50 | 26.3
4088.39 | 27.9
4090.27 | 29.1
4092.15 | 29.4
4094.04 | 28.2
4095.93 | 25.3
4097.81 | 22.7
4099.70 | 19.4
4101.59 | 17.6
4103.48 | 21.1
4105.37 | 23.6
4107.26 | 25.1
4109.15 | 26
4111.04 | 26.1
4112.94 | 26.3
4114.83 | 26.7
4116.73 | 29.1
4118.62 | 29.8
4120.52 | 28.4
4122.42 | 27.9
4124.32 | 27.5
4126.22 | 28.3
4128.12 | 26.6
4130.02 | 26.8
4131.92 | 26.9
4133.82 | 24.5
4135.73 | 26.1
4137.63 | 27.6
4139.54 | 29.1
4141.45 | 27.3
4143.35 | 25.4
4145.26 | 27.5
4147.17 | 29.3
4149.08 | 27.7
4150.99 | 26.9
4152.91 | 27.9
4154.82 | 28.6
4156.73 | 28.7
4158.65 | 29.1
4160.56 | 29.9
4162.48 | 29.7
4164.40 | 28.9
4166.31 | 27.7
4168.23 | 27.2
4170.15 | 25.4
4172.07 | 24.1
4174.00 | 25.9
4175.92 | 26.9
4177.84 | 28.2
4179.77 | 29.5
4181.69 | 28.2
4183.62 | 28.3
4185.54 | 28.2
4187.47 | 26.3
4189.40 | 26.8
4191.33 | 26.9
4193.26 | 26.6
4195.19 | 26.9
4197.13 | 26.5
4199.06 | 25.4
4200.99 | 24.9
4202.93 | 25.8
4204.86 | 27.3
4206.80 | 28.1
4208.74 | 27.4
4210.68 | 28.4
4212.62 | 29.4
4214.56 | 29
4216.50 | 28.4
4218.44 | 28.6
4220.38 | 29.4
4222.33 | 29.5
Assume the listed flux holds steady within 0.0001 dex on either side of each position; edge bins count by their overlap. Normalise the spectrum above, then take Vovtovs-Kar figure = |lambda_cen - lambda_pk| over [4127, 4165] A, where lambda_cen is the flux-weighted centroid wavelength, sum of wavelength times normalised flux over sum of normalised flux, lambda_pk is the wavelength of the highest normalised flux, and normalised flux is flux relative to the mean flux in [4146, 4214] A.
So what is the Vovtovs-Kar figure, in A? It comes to 13.9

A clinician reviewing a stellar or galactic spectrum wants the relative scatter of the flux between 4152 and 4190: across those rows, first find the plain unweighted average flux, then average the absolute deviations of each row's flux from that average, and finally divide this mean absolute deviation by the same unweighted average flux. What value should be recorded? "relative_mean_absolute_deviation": 0.043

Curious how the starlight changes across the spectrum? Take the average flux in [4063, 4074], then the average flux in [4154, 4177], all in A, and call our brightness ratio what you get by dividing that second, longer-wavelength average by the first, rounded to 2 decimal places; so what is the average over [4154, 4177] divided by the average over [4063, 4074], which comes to 1.05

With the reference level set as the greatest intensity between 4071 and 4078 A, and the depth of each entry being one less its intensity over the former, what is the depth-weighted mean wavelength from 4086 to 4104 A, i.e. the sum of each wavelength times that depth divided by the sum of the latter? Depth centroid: 4101.9 A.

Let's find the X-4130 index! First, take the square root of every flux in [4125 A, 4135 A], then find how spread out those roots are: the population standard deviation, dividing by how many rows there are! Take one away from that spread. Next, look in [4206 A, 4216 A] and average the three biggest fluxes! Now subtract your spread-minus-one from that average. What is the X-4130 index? 29.8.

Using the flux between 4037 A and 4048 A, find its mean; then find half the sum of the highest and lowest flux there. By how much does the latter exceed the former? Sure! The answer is -0.55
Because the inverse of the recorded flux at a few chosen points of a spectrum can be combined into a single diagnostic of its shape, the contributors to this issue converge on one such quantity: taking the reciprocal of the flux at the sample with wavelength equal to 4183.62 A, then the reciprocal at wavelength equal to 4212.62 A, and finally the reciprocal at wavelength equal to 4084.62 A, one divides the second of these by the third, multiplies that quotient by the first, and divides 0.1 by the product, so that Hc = 3.34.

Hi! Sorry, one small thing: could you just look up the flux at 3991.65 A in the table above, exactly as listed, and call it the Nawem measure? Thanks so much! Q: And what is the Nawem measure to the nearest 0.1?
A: 25.1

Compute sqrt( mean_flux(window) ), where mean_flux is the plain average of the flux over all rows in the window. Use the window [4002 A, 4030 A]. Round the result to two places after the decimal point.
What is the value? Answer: 5.29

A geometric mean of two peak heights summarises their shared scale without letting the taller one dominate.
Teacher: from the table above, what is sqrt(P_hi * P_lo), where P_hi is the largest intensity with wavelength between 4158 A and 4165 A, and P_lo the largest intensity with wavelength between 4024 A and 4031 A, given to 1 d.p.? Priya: 28.8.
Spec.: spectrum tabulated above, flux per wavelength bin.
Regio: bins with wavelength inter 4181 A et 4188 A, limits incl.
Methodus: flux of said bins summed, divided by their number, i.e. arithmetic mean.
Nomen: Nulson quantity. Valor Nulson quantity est 27.8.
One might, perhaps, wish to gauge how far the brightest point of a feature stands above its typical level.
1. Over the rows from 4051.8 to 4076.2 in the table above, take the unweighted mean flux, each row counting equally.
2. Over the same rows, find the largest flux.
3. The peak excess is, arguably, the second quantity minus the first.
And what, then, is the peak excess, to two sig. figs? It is 1.8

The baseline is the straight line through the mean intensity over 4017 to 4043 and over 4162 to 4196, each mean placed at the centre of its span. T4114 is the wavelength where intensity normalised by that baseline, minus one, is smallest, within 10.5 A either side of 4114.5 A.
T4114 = 4105.37 A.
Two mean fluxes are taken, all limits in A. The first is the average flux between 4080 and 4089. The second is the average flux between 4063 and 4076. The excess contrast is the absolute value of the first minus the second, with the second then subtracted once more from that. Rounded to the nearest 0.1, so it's -25.8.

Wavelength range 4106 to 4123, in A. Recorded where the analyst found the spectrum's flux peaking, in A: 4118.62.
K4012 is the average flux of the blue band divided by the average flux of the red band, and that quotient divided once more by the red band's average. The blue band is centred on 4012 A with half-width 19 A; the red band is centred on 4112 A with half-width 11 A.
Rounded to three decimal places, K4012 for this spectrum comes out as 0.042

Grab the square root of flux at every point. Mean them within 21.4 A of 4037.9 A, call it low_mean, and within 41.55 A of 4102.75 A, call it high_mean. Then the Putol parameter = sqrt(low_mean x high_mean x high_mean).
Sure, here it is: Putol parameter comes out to 11.6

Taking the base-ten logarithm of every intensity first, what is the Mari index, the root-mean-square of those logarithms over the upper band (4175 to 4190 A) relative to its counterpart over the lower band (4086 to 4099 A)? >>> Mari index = 1.01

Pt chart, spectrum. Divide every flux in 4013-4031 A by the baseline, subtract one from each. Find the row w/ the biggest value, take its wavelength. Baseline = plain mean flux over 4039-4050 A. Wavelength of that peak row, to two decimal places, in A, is 4013.77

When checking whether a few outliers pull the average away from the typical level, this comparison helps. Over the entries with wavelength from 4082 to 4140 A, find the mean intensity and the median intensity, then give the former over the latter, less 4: -3.02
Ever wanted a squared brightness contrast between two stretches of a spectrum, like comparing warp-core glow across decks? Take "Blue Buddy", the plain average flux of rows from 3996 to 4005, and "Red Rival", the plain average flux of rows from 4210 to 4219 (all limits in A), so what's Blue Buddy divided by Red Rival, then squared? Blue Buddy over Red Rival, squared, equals 0.93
